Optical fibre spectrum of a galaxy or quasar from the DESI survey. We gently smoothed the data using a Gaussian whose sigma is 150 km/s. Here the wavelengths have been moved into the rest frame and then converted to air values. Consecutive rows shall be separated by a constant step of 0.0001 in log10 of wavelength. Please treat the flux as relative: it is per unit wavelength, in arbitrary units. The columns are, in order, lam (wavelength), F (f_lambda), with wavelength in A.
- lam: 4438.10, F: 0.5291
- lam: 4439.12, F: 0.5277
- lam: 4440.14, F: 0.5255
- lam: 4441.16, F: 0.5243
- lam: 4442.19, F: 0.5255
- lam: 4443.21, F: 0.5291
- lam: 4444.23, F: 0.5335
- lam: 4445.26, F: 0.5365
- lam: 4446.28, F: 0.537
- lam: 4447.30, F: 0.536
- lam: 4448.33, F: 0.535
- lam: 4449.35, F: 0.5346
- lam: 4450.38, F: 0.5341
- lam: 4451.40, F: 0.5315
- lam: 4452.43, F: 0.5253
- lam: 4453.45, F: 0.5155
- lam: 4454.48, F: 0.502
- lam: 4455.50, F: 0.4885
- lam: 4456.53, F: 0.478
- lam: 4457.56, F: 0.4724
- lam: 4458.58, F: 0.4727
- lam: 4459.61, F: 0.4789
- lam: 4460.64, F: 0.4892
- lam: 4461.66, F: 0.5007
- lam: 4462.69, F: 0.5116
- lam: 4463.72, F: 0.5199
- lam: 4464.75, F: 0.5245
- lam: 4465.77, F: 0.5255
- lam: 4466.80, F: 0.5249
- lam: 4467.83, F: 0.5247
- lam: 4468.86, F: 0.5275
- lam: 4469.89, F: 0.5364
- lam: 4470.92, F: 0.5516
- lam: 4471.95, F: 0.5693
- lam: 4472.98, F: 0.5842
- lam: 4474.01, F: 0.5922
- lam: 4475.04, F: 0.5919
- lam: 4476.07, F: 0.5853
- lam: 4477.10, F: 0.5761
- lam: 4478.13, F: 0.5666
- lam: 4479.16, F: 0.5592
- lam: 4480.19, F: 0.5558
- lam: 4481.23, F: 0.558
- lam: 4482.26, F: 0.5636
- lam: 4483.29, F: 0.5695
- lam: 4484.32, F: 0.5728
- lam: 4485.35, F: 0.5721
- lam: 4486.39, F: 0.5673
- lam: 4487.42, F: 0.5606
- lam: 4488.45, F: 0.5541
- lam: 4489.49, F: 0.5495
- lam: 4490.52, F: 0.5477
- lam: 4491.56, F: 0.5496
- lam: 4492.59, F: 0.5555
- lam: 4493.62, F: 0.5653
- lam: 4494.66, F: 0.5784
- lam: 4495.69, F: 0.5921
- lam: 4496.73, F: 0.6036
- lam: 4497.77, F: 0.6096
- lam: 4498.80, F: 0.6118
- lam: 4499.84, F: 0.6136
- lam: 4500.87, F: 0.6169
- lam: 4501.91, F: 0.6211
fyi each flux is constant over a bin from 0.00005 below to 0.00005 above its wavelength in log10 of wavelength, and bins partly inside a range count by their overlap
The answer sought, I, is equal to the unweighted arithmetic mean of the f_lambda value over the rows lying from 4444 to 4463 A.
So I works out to 0.511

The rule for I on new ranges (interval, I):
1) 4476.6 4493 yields 0.561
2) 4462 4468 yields 0.522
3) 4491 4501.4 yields 0.590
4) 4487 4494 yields 0.555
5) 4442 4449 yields 0.533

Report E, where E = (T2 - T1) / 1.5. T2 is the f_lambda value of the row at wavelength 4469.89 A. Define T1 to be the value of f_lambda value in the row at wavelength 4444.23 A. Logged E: 0.002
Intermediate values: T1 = 0.5335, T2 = 0.5364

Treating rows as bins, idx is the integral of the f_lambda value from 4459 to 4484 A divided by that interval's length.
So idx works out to 0.55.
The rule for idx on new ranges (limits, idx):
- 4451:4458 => 0.50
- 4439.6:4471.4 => 0.52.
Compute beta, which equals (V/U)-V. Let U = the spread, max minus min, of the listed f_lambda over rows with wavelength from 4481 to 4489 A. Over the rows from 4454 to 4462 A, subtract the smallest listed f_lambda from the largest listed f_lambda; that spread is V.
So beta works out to 1.55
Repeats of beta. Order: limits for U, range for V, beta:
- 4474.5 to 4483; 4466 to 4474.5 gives 1.80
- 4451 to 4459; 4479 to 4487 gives 0.27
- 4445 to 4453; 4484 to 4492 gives 2.12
